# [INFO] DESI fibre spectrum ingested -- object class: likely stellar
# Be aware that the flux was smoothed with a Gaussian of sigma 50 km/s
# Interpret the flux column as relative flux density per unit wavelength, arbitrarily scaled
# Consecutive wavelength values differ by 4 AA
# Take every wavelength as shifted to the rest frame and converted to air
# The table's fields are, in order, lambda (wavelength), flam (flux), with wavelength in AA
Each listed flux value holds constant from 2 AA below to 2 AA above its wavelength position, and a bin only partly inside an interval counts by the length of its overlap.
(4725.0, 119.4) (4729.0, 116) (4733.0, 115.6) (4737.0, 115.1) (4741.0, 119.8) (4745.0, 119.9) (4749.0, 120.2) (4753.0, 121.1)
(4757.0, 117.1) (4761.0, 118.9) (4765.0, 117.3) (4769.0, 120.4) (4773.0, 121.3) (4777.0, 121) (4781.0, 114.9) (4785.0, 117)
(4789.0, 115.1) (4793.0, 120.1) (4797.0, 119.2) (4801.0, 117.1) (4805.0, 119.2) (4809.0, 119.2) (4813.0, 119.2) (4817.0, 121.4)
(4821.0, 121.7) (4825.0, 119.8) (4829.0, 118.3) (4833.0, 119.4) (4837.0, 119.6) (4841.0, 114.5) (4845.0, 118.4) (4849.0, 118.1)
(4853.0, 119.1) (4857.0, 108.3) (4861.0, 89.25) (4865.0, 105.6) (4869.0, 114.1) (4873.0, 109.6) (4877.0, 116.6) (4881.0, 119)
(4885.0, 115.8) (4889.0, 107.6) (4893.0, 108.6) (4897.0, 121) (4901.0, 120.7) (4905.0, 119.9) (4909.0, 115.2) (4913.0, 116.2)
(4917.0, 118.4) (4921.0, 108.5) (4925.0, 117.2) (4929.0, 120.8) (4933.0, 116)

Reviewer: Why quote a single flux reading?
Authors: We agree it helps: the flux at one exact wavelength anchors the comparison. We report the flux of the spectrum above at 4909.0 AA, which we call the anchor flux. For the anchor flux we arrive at 115.2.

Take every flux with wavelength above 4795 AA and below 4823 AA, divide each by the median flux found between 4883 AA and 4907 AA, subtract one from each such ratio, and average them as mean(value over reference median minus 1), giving 0.015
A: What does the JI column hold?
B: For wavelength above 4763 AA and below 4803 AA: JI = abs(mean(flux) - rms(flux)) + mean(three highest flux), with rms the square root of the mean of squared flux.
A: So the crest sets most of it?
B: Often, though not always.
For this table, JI 121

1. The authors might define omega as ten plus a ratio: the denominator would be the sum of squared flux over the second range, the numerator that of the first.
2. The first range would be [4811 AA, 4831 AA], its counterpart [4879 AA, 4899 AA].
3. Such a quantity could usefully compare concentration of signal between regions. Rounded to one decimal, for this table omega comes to 11.1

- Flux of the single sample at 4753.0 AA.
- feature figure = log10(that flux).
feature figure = 2.08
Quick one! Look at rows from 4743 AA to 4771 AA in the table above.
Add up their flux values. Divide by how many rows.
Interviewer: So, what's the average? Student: 119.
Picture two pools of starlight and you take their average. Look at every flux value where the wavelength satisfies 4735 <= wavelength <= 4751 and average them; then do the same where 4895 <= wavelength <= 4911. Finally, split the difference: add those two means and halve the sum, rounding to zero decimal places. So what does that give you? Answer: 119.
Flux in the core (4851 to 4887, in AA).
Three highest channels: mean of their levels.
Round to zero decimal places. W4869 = 118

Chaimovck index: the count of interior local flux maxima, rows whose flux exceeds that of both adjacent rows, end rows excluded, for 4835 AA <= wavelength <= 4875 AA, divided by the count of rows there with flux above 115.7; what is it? 0.75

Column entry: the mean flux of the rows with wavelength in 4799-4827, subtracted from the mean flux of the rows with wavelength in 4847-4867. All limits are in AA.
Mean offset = -12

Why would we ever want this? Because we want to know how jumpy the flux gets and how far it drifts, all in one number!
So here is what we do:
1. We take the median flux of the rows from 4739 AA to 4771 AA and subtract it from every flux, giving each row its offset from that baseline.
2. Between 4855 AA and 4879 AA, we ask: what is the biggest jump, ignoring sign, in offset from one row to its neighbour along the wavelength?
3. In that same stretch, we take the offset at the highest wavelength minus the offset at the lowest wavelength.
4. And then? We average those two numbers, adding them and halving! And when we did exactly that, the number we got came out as 14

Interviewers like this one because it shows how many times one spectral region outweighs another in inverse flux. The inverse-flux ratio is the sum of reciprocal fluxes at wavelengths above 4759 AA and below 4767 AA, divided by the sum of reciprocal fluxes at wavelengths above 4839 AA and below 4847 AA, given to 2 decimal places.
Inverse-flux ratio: 0.99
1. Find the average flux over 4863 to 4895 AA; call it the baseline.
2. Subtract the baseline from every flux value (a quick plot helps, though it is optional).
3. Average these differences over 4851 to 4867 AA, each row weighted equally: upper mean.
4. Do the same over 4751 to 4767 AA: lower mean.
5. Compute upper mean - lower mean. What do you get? -13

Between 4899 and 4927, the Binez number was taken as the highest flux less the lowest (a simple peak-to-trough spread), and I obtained 12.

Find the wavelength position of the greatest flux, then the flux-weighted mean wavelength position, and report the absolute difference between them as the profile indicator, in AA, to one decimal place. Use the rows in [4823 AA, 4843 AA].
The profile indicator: 7.9 AA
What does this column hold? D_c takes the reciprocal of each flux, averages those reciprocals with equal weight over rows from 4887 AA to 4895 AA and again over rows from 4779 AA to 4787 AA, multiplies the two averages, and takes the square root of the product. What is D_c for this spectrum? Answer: 0.0089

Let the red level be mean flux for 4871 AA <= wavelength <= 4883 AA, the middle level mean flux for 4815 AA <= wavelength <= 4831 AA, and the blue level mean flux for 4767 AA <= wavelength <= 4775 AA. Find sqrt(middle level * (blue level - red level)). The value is 26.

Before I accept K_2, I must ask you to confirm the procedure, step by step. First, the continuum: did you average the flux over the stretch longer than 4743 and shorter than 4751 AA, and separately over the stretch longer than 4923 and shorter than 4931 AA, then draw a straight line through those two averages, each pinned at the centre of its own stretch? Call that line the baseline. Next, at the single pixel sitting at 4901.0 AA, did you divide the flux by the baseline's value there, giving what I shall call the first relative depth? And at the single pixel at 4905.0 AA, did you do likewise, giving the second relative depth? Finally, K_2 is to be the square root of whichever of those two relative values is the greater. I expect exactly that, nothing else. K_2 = 1.01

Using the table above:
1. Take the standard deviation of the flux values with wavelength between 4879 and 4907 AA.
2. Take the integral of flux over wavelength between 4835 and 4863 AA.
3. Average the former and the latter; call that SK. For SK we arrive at 1577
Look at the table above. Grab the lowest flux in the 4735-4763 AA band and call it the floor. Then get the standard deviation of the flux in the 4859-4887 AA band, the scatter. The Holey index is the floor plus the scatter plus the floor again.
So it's 240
